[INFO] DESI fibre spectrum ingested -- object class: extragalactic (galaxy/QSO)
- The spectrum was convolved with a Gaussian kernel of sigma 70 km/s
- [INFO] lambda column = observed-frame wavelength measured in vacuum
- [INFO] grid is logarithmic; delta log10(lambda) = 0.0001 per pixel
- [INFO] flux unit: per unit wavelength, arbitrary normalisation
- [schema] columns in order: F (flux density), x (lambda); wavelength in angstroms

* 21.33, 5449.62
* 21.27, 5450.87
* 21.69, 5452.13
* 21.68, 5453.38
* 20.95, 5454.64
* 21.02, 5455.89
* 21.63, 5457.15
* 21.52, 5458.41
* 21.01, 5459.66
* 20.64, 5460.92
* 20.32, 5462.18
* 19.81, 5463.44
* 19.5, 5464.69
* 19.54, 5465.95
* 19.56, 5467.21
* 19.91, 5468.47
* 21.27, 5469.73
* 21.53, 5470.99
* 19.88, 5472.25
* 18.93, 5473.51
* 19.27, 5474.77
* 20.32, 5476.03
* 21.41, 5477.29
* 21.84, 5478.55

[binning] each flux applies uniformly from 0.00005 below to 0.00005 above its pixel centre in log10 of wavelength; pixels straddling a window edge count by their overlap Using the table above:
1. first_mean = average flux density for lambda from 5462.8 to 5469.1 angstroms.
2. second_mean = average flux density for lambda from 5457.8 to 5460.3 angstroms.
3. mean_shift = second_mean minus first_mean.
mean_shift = 1.6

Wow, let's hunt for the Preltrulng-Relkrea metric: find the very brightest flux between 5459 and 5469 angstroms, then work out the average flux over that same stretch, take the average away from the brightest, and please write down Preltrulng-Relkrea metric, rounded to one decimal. 1.0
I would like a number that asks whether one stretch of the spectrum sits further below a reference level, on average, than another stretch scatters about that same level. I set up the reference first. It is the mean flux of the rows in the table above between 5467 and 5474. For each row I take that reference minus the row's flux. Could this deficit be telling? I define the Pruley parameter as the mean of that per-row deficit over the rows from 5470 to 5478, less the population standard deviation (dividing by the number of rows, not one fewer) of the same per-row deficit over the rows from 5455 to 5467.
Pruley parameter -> -0.8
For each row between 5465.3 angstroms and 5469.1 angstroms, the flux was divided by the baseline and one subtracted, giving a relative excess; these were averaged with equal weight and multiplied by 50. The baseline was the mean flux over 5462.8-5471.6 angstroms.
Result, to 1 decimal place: -1.2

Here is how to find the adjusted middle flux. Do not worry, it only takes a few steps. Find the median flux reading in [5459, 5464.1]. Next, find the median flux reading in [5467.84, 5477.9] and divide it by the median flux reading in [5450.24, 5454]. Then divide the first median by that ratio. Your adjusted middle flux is 22.1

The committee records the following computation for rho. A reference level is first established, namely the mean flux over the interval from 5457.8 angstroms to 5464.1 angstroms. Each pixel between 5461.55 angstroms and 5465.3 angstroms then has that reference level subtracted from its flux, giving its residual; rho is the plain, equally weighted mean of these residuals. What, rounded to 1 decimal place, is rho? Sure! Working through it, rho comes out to -0.8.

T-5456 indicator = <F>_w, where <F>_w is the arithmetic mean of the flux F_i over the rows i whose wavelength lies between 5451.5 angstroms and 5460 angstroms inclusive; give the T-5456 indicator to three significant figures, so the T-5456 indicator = 21.4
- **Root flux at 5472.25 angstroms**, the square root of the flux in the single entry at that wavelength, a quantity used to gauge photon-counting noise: 4.46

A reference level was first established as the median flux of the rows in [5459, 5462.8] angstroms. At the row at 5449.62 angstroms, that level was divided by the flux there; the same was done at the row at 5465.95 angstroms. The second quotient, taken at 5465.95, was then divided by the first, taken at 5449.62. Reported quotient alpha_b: 1.09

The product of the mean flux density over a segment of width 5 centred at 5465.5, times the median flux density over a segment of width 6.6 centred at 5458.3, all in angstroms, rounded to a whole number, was 412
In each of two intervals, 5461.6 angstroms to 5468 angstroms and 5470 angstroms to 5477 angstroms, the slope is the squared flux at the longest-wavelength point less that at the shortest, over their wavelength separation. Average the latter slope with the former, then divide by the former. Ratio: 1.3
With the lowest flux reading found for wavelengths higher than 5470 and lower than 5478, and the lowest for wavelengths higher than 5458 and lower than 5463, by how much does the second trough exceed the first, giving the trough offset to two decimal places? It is 1.39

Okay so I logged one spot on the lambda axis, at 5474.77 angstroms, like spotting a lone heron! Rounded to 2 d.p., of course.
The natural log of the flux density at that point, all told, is 2.96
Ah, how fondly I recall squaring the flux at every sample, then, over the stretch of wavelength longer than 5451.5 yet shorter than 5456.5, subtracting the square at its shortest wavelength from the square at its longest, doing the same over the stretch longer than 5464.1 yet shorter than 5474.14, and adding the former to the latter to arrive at -51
